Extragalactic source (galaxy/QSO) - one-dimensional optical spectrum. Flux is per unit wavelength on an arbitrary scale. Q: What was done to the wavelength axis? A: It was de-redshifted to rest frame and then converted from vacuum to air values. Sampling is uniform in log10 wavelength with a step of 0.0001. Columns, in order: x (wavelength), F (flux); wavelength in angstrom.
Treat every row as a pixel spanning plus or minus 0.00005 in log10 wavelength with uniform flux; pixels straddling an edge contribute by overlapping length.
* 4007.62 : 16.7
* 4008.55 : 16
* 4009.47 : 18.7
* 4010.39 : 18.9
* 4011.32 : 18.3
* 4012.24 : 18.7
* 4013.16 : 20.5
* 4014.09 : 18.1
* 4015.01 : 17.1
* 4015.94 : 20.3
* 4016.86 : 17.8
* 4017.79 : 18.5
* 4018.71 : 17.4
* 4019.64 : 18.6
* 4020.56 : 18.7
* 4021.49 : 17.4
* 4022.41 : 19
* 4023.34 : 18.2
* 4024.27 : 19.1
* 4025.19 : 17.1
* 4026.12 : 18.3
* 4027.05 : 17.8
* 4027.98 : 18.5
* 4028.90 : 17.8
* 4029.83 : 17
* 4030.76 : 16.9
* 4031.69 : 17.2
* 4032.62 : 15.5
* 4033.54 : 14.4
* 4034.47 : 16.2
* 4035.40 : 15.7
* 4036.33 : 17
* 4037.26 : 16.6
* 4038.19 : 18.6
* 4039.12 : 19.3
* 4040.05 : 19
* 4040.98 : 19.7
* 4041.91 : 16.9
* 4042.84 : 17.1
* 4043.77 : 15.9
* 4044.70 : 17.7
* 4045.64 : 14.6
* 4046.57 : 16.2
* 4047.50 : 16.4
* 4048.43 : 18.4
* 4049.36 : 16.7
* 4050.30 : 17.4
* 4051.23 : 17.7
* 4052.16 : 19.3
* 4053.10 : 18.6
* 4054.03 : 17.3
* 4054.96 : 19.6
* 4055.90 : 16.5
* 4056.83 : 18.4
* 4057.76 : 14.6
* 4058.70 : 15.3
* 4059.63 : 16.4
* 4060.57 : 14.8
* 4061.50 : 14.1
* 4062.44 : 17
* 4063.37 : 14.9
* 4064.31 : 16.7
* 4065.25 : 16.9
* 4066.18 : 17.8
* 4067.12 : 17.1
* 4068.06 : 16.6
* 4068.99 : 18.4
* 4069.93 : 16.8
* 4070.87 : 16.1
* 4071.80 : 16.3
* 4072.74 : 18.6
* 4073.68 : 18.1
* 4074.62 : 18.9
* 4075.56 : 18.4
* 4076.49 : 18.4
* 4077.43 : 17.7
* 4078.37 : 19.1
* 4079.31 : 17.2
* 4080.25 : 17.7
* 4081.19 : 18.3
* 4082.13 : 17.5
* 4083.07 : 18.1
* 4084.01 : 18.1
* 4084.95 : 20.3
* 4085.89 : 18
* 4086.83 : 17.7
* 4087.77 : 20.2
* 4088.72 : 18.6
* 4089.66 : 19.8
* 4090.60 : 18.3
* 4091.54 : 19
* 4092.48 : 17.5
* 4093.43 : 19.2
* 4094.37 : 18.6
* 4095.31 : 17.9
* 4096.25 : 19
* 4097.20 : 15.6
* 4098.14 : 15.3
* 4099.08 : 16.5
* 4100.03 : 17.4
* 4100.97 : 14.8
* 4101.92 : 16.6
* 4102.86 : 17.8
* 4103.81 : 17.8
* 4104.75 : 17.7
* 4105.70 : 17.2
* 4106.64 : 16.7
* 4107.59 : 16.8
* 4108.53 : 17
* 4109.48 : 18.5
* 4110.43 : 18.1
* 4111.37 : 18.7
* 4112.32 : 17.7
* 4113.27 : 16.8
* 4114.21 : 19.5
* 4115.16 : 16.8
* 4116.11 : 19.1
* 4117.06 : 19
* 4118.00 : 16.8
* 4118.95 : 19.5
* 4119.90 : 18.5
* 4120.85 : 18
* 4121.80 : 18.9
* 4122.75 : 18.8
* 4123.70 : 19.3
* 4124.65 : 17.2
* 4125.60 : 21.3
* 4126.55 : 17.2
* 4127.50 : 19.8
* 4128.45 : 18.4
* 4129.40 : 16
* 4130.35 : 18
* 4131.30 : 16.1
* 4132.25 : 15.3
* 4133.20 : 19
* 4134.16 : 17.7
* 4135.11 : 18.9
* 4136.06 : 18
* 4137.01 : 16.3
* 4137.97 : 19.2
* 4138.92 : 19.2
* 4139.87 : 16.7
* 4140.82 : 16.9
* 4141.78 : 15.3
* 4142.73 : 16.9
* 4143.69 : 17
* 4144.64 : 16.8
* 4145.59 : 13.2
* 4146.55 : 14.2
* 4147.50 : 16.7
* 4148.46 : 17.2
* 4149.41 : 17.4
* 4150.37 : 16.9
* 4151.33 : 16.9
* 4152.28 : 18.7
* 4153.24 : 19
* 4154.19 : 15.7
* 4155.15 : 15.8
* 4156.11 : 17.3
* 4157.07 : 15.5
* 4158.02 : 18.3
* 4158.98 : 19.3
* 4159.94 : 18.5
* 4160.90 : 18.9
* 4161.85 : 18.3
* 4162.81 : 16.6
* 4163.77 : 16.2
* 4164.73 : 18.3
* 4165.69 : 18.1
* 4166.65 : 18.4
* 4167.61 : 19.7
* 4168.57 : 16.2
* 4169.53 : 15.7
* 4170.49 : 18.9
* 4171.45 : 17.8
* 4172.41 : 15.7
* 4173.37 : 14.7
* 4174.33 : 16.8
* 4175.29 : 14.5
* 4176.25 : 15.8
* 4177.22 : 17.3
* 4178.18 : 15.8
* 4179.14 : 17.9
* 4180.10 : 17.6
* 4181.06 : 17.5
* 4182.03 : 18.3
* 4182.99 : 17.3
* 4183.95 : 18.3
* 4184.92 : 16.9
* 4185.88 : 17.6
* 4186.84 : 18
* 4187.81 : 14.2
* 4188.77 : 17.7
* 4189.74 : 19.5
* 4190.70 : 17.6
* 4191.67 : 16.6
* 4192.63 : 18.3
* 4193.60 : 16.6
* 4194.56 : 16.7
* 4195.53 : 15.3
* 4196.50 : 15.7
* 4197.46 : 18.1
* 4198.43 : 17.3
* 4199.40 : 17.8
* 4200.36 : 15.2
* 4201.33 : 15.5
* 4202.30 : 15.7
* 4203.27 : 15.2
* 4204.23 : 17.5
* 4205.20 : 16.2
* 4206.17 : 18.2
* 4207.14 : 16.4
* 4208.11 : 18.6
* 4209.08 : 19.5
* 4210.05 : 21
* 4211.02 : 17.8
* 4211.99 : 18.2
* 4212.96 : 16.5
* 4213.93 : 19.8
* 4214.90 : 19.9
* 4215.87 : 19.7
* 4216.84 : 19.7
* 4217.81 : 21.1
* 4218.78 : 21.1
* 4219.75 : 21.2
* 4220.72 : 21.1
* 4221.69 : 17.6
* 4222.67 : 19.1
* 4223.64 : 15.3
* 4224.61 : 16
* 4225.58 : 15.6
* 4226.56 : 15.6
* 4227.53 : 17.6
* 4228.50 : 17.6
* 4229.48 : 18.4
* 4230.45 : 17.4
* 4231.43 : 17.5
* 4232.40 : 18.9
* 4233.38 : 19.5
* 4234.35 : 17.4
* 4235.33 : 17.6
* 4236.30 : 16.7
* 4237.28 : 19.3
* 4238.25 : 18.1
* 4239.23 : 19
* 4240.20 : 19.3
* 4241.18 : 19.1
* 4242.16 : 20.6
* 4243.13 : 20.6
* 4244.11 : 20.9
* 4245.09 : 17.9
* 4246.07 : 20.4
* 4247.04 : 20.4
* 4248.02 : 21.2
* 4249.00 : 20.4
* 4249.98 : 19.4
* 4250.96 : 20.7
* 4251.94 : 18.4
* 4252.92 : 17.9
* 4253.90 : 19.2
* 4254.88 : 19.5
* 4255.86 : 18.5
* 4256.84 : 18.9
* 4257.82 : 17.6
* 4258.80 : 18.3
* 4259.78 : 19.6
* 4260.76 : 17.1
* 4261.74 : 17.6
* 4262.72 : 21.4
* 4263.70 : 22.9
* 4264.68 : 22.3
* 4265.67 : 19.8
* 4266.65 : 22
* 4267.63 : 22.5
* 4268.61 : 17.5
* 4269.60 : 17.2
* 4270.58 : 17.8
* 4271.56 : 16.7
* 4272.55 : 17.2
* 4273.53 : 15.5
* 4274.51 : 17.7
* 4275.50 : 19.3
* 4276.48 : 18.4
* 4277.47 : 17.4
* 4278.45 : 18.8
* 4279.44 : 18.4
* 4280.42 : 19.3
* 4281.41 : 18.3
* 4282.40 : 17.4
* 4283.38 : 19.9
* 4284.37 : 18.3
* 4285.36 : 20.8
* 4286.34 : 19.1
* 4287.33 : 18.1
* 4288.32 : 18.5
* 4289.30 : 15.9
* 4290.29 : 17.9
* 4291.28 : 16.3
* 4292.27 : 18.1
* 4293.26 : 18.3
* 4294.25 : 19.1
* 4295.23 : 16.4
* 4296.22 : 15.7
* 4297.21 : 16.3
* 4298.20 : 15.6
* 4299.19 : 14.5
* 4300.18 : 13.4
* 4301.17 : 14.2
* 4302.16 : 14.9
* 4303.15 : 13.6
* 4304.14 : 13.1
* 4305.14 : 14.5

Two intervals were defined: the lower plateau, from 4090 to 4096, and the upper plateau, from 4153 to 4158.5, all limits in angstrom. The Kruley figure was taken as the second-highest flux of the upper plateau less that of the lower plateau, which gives -0.7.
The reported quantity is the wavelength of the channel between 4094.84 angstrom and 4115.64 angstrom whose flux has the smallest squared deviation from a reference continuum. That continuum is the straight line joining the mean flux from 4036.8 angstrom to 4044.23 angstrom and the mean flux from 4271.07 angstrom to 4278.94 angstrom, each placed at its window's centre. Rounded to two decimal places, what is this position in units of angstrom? 4103.81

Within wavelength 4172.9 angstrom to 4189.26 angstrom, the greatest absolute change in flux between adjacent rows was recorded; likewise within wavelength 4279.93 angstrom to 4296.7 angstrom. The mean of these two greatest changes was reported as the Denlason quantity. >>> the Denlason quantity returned 3.25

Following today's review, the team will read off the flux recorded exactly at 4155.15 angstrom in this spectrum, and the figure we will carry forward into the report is 15.8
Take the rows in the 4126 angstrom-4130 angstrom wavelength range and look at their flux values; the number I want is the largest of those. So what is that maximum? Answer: 19.8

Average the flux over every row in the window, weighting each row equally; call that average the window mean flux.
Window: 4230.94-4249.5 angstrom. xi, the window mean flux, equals 19.2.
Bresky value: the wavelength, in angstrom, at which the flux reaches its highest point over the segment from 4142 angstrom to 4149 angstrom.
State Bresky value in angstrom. 4148.46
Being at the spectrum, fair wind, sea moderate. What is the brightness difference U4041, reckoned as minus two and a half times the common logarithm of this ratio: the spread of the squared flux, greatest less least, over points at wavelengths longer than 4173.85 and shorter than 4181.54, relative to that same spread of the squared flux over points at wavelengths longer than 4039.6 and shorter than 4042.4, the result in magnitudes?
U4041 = -0.1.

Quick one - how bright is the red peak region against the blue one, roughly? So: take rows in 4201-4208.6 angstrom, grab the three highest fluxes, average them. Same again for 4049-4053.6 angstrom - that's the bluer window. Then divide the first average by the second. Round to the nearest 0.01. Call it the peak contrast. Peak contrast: 0.98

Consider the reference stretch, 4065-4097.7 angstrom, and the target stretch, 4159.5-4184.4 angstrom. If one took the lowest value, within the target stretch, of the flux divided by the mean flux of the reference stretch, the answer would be 0.80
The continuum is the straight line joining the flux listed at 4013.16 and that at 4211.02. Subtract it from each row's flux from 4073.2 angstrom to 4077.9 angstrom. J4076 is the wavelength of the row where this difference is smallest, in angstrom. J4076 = 4077.43 angstrom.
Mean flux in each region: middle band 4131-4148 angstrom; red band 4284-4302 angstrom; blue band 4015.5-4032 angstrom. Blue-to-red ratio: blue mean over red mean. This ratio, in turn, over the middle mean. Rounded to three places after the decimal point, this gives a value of 0.063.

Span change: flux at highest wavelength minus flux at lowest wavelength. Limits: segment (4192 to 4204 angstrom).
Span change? -3.1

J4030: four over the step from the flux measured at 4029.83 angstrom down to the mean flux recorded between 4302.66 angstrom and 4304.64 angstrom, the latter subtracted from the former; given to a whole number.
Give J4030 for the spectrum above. 1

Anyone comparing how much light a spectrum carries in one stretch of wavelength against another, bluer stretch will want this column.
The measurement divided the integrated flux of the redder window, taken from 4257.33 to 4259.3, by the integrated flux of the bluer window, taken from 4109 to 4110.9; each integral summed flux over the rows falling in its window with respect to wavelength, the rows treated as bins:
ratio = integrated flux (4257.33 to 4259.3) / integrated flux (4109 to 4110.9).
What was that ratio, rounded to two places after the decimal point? 1.02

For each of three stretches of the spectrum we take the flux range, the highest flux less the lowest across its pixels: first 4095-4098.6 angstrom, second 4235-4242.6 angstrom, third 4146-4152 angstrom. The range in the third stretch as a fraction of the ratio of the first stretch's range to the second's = 3.4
